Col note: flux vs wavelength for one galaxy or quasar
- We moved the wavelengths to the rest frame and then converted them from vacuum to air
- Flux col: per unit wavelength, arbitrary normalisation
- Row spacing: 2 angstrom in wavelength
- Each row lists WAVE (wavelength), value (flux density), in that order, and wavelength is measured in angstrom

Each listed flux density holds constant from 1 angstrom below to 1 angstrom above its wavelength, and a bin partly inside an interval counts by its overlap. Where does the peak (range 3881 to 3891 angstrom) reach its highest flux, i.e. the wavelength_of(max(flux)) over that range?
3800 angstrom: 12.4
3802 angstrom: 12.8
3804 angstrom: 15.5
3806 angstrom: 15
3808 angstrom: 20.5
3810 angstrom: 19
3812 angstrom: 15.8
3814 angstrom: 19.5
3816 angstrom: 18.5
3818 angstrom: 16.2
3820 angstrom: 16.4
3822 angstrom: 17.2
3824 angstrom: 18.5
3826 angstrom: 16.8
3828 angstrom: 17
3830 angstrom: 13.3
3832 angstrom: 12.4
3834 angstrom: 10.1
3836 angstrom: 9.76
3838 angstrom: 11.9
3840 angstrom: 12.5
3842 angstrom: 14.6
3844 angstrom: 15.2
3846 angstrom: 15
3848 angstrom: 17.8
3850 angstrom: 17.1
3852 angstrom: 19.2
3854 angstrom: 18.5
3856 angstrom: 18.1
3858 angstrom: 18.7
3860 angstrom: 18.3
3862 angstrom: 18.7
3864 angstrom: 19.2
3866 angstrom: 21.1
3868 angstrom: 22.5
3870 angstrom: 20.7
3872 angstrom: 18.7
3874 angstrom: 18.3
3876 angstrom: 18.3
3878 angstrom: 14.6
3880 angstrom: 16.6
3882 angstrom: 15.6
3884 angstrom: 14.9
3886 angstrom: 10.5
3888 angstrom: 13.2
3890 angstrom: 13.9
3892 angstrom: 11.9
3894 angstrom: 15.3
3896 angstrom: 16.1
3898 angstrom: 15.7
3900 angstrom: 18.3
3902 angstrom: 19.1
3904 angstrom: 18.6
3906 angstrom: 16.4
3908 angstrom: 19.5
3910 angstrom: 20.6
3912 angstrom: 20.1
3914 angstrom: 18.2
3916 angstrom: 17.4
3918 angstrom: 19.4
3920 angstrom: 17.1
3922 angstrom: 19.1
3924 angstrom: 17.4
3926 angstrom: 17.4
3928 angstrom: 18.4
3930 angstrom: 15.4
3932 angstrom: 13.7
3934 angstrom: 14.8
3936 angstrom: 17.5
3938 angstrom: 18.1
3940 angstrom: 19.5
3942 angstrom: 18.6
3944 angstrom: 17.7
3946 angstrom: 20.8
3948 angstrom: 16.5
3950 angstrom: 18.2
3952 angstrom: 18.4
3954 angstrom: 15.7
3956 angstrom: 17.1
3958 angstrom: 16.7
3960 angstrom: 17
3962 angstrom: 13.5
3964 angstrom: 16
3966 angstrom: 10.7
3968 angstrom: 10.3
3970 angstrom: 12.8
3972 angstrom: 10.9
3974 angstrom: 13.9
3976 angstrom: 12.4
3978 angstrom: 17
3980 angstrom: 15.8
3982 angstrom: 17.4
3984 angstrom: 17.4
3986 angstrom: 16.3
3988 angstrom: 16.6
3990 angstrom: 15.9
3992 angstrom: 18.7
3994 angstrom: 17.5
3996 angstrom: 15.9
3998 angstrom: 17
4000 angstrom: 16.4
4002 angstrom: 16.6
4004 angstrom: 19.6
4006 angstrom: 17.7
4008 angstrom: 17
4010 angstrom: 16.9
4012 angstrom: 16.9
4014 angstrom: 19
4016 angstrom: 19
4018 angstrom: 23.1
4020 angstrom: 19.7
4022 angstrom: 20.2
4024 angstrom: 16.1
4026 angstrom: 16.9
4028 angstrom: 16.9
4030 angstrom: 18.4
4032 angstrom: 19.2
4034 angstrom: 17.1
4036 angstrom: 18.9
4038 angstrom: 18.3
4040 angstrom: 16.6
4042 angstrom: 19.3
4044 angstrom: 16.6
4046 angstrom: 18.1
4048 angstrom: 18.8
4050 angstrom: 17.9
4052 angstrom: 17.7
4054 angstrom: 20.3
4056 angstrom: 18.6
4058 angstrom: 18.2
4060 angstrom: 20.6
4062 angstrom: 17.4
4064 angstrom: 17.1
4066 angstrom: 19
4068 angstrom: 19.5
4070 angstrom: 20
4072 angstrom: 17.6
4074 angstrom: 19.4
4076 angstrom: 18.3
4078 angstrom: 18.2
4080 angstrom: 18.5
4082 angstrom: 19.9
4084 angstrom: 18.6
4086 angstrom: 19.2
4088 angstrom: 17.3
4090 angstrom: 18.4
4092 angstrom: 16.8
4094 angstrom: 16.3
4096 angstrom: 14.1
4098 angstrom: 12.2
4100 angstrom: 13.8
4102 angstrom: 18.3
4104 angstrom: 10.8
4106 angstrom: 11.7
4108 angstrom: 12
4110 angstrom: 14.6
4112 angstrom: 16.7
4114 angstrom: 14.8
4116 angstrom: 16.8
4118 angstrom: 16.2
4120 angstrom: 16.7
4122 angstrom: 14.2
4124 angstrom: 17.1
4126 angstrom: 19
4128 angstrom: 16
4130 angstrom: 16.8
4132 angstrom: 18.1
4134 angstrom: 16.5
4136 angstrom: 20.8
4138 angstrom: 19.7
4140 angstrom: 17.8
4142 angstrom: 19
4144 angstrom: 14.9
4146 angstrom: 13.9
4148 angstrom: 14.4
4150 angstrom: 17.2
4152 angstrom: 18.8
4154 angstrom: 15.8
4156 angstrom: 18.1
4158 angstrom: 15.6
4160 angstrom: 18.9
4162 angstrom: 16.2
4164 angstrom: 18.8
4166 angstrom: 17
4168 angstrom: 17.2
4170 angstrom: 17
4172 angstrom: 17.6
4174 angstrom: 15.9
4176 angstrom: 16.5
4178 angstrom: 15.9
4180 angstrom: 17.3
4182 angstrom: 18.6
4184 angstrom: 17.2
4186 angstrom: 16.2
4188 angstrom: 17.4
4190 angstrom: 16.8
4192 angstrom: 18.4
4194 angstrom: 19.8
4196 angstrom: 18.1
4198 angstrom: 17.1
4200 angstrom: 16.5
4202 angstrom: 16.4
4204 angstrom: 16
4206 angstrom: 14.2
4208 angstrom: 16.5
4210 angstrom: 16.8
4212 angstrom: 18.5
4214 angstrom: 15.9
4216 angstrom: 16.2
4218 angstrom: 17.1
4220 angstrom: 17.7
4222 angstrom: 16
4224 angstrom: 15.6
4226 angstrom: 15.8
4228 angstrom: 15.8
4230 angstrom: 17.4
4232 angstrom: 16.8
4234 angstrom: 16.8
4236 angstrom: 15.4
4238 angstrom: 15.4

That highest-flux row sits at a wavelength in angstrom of 3882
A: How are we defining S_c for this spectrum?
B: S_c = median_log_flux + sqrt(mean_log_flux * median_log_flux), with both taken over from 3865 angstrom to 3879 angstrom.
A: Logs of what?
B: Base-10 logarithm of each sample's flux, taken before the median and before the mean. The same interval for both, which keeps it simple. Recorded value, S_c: 2.55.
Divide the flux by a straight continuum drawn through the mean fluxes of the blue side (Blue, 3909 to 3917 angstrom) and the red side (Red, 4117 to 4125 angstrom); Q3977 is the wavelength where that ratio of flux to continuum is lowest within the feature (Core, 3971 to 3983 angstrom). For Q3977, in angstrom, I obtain 3972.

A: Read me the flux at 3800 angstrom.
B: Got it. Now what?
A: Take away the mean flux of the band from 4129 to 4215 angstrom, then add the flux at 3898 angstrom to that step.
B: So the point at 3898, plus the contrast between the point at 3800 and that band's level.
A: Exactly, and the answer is 11.0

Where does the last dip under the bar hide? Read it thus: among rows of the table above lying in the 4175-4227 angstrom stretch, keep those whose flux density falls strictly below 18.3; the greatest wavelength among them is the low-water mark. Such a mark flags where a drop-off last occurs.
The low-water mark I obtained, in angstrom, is 4226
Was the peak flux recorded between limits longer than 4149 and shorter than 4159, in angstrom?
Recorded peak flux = 18.8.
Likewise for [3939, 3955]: 20.8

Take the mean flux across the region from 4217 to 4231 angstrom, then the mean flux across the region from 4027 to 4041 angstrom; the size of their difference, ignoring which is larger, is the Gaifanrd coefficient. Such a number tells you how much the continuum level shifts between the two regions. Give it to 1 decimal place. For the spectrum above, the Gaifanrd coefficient 1.4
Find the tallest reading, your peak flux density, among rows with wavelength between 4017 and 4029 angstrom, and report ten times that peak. 231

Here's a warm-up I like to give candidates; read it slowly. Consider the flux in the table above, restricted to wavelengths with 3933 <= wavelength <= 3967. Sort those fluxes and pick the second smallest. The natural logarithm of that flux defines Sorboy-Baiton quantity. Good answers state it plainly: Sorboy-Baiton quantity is 2.60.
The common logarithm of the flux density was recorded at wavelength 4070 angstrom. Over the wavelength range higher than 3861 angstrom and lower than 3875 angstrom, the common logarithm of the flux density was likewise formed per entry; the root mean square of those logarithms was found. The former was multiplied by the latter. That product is 1.69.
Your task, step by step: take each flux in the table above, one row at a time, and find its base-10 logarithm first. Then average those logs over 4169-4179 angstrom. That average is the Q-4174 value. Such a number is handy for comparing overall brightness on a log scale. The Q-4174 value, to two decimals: 1.22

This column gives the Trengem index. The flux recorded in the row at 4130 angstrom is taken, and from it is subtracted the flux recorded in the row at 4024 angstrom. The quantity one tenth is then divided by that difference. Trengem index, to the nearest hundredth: 0.14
